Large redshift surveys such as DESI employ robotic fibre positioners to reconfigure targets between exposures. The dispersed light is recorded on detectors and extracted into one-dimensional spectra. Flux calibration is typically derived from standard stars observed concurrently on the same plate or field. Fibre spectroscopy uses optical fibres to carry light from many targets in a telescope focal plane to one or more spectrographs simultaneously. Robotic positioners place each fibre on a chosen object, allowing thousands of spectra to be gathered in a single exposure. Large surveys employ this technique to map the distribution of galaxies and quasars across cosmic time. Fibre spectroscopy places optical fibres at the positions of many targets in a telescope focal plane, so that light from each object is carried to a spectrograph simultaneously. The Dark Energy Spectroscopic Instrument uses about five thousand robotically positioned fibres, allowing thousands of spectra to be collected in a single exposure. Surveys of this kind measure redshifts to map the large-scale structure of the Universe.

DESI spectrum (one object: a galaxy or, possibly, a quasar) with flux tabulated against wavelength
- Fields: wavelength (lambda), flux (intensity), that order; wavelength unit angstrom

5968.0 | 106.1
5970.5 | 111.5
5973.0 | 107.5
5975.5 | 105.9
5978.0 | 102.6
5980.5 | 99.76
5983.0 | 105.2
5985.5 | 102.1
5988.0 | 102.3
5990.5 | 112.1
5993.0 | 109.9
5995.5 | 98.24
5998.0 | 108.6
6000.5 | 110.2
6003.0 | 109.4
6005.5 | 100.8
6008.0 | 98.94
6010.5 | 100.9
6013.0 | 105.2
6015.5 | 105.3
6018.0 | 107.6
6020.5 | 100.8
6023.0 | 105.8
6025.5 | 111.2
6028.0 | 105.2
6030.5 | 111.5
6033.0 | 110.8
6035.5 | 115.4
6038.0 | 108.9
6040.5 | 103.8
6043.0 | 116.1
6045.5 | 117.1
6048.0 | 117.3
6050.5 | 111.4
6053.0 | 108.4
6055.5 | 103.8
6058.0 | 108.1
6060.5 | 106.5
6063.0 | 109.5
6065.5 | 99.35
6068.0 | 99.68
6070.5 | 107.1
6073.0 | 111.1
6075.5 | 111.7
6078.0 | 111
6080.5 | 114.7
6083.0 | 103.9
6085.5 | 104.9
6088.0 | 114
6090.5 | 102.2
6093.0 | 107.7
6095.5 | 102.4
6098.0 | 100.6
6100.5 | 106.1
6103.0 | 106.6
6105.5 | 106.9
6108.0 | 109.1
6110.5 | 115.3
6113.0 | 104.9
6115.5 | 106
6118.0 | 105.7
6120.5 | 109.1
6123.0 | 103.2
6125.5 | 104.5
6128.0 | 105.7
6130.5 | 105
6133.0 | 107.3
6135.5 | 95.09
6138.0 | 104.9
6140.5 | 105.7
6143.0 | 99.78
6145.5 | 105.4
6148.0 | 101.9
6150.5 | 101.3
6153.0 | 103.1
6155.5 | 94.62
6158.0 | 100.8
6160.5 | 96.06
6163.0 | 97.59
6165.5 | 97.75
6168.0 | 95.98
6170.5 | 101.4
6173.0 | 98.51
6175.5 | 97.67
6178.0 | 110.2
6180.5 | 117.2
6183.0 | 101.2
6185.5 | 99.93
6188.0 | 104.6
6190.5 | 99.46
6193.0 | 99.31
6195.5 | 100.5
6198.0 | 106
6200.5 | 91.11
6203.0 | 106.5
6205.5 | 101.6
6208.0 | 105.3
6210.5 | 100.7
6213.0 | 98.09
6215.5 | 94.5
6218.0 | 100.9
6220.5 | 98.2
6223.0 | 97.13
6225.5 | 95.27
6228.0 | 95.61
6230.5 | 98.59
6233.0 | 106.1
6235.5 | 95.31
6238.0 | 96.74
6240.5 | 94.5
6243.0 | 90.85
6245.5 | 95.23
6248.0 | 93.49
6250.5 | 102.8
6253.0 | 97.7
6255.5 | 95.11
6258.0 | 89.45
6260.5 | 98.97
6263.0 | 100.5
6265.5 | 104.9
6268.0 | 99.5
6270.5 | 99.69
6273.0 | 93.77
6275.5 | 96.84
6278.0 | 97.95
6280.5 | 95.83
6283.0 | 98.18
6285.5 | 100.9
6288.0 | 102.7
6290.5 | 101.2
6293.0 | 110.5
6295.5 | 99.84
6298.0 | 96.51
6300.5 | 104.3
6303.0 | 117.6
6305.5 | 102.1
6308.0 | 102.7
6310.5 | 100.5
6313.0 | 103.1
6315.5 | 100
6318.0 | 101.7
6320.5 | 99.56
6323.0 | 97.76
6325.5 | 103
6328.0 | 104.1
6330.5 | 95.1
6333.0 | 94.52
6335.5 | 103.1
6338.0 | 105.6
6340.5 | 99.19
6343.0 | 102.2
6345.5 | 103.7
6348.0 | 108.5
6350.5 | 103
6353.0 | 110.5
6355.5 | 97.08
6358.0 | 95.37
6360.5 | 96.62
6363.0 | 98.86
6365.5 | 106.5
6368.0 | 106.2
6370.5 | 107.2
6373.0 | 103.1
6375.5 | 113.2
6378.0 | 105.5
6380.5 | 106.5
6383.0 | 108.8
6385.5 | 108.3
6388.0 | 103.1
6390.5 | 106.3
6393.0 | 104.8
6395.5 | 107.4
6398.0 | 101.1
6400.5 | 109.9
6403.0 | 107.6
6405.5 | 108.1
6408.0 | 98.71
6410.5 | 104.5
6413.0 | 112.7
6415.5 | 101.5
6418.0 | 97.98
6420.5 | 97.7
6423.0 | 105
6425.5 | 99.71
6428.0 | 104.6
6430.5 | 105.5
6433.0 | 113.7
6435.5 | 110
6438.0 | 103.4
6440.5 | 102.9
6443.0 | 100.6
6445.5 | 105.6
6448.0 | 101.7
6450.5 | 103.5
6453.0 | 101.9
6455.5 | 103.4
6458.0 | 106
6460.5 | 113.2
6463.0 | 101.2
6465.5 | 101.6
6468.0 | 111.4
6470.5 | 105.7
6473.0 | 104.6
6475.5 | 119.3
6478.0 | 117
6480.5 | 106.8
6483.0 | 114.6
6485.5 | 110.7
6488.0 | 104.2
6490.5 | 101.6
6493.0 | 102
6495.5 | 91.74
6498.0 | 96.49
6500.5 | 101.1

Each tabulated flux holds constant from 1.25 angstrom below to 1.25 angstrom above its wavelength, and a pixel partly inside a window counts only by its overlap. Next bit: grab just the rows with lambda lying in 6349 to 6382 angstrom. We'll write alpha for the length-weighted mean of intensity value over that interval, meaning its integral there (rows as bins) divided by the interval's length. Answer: 104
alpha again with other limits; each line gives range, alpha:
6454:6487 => 109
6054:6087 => 107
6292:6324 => 103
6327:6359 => 102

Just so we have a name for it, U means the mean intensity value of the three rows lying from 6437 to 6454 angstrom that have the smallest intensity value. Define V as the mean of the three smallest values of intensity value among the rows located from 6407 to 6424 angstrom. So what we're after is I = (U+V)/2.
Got 99.8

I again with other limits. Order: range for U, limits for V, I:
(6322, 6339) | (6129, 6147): 97.9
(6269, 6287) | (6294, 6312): 97.2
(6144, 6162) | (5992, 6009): 98.2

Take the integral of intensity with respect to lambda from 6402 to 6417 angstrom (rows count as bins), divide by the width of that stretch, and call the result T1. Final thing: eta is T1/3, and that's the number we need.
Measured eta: 35.1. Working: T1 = 105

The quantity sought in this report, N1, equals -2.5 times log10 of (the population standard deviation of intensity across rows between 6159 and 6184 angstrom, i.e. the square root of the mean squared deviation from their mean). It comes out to -2.0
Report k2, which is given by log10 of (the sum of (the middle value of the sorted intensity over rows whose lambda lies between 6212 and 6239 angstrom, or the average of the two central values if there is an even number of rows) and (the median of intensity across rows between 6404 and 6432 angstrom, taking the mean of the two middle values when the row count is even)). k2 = 2.305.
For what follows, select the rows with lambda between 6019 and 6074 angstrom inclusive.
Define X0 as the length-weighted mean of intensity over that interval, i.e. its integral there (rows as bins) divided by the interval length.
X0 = 109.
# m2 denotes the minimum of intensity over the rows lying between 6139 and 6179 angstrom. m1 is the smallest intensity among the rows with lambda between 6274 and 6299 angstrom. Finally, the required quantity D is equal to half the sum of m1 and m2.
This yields 95.2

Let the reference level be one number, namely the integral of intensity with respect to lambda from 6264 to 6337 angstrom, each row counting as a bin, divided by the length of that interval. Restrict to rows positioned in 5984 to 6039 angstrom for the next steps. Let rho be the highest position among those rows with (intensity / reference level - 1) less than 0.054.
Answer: 6028.0 angstrom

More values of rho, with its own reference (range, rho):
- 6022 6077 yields 6068.0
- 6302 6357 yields 6355.5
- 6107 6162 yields 6160.5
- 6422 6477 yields 6473.0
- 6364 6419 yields 6418.0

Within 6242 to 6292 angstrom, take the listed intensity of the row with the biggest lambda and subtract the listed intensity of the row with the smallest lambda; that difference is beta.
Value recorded 10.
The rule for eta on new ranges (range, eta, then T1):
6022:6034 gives 36.3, 109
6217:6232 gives 32.6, 98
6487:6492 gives 34.3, 103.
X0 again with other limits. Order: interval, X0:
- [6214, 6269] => 97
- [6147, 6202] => 101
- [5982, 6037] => 106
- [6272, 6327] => 101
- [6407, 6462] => 104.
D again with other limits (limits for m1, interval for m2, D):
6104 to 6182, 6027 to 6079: 97.0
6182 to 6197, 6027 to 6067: 99.3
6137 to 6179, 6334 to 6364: 95.0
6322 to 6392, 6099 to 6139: 94.8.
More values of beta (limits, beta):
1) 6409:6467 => -3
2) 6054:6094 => 4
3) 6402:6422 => -10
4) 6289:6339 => 4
